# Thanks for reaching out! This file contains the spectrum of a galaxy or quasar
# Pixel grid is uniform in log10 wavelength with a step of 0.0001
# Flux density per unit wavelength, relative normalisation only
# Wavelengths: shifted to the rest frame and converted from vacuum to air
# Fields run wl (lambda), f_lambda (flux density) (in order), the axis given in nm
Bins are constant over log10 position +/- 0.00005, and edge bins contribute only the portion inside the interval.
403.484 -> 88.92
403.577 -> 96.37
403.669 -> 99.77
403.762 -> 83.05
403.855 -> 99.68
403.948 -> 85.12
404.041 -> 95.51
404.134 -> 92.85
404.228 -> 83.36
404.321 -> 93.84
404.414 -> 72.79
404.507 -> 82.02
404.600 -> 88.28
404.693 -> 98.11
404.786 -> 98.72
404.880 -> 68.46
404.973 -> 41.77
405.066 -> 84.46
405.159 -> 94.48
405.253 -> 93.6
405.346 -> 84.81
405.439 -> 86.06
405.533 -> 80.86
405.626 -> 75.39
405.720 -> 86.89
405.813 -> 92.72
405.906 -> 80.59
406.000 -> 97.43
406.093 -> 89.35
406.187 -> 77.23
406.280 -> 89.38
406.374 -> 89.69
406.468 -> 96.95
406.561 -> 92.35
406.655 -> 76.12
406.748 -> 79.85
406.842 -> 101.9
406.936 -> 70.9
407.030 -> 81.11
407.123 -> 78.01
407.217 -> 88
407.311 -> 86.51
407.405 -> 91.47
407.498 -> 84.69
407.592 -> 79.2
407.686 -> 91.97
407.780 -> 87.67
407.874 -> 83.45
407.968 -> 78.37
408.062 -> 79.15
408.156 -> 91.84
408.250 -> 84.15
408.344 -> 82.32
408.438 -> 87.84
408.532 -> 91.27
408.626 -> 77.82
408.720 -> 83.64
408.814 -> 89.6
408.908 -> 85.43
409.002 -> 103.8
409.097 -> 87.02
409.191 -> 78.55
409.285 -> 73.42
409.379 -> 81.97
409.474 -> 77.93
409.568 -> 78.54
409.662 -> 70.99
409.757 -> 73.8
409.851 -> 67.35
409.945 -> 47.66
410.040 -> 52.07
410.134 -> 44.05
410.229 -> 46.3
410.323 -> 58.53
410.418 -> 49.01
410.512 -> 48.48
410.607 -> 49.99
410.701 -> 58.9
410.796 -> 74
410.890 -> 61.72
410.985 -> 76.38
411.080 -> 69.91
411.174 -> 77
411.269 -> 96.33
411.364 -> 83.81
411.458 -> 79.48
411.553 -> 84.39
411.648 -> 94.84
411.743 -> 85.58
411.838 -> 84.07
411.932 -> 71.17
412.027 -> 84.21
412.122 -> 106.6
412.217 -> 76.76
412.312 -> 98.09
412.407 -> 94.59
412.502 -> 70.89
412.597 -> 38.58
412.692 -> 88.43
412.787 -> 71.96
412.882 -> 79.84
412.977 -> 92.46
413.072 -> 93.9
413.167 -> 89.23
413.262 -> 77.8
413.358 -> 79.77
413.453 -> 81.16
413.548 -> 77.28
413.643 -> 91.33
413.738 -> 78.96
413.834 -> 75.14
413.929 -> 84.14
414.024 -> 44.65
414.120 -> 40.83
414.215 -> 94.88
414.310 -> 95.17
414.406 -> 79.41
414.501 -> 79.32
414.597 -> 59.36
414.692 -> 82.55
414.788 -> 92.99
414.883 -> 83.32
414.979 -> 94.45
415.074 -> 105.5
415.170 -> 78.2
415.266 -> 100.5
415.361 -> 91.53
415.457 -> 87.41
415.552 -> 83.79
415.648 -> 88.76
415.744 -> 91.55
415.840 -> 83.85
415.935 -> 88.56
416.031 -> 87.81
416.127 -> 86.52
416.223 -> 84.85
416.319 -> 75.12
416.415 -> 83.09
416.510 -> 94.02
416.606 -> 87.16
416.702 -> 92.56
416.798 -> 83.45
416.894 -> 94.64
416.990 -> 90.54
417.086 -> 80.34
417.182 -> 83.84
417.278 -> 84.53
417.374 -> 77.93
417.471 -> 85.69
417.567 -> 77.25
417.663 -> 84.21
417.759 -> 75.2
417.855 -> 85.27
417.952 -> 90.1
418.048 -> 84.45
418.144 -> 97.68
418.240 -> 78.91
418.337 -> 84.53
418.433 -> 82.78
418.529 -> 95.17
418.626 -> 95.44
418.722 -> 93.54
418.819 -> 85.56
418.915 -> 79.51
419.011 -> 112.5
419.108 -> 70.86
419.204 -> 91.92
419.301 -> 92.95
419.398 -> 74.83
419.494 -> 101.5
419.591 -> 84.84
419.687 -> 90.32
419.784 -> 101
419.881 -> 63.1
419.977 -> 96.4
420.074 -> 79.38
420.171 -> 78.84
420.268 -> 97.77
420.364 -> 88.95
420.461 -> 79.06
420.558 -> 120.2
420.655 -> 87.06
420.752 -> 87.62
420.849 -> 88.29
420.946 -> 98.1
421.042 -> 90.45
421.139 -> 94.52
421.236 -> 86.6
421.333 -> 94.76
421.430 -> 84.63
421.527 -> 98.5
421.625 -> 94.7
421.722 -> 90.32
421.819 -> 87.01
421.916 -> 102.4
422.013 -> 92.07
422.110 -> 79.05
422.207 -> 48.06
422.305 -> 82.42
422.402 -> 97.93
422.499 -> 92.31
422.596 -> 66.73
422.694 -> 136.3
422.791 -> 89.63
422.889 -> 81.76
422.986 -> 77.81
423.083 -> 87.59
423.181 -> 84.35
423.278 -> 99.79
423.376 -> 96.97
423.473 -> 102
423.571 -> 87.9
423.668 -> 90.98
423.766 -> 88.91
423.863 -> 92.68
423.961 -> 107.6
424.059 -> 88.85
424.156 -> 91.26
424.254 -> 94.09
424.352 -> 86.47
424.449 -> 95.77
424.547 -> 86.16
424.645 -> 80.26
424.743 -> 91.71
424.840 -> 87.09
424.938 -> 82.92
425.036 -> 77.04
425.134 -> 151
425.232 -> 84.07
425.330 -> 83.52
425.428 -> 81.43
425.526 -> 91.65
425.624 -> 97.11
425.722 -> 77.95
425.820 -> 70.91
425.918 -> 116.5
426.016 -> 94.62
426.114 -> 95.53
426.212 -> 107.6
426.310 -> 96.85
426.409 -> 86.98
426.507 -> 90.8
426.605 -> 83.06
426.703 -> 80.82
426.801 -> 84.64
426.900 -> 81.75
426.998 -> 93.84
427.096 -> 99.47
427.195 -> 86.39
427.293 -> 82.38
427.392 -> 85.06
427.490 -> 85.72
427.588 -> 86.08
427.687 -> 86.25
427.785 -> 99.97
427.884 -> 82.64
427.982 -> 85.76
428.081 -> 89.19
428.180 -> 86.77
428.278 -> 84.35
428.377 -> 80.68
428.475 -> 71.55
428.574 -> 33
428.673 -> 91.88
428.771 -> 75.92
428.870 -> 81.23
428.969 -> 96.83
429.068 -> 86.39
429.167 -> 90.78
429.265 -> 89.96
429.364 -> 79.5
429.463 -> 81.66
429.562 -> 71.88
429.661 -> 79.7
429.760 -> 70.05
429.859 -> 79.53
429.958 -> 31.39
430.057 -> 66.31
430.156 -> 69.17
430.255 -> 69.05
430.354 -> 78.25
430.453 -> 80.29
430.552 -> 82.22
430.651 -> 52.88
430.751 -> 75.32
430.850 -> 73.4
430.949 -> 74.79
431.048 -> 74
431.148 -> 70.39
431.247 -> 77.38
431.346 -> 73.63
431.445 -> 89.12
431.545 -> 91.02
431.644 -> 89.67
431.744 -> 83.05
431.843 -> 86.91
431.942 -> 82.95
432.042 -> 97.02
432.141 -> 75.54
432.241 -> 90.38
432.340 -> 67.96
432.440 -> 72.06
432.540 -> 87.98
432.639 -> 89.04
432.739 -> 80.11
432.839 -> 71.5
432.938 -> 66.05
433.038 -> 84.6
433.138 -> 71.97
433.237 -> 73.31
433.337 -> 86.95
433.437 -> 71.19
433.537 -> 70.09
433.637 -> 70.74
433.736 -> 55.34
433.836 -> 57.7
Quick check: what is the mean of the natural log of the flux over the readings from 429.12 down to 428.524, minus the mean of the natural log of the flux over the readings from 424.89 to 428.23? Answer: -0.20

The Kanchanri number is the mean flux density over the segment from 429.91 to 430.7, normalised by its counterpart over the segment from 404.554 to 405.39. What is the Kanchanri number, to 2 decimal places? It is 0.79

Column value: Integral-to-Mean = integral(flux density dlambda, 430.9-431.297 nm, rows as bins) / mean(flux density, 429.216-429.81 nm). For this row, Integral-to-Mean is 0.374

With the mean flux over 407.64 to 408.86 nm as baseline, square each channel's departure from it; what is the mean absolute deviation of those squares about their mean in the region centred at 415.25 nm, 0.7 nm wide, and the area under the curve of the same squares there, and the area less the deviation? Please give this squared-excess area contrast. -37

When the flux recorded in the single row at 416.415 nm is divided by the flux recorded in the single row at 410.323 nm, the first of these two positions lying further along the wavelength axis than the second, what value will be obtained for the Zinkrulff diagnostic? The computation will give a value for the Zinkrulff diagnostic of 1.42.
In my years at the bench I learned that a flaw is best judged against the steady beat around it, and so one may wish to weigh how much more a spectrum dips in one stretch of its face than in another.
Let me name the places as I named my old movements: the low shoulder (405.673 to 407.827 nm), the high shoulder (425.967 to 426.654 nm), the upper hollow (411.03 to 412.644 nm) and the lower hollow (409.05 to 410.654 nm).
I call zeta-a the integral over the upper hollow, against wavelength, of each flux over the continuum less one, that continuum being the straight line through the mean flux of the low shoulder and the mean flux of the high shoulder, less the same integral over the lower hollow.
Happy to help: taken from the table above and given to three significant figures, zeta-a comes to 0.321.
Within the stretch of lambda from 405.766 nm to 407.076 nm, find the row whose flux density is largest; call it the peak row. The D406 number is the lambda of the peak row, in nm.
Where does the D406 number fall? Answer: 406.842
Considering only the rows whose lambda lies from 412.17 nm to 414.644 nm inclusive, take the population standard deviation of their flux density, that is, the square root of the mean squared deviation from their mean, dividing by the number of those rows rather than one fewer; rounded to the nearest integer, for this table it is 16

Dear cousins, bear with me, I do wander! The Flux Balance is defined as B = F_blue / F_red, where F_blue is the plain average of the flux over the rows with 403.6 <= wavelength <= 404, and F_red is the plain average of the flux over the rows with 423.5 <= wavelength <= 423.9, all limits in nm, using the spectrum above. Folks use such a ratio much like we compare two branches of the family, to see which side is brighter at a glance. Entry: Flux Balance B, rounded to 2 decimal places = 1.02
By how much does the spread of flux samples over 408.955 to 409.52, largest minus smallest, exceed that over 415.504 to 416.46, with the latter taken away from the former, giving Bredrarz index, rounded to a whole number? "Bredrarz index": 14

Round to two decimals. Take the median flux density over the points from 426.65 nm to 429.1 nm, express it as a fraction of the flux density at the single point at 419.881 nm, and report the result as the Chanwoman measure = 1.36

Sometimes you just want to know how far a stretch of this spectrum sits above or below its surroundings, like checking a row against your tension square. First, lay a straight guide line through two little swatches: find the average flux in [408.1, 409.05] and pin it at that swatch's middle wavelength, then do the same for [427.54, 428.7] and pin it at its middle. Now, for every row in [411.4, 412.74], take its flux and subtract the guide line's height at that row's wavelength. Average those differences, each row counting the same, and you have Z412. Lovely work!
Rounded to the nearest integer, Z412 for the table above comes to -4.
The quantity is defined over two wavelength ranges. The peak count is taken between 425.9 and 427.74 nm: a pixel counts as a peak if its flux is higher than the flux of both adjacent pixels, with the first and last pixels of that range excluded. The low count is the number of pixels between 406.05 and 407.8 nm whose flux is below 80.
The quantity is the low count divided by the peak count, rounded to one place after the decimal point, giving 1.5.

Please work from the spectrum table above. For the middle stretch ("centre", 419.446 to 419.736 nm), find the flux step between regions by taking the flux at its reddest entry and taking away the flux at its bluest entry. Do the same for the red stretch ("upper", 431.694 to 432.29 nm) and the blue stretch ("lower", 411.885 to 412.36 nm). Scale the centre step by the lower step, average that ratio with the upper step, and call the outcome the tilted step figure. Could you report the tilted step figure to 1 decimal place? 3.5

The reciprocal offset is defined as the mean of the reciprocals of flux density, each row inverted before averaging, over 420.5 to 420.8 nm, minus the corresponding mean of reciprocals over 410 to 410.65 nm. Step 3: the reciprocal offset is -0.010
